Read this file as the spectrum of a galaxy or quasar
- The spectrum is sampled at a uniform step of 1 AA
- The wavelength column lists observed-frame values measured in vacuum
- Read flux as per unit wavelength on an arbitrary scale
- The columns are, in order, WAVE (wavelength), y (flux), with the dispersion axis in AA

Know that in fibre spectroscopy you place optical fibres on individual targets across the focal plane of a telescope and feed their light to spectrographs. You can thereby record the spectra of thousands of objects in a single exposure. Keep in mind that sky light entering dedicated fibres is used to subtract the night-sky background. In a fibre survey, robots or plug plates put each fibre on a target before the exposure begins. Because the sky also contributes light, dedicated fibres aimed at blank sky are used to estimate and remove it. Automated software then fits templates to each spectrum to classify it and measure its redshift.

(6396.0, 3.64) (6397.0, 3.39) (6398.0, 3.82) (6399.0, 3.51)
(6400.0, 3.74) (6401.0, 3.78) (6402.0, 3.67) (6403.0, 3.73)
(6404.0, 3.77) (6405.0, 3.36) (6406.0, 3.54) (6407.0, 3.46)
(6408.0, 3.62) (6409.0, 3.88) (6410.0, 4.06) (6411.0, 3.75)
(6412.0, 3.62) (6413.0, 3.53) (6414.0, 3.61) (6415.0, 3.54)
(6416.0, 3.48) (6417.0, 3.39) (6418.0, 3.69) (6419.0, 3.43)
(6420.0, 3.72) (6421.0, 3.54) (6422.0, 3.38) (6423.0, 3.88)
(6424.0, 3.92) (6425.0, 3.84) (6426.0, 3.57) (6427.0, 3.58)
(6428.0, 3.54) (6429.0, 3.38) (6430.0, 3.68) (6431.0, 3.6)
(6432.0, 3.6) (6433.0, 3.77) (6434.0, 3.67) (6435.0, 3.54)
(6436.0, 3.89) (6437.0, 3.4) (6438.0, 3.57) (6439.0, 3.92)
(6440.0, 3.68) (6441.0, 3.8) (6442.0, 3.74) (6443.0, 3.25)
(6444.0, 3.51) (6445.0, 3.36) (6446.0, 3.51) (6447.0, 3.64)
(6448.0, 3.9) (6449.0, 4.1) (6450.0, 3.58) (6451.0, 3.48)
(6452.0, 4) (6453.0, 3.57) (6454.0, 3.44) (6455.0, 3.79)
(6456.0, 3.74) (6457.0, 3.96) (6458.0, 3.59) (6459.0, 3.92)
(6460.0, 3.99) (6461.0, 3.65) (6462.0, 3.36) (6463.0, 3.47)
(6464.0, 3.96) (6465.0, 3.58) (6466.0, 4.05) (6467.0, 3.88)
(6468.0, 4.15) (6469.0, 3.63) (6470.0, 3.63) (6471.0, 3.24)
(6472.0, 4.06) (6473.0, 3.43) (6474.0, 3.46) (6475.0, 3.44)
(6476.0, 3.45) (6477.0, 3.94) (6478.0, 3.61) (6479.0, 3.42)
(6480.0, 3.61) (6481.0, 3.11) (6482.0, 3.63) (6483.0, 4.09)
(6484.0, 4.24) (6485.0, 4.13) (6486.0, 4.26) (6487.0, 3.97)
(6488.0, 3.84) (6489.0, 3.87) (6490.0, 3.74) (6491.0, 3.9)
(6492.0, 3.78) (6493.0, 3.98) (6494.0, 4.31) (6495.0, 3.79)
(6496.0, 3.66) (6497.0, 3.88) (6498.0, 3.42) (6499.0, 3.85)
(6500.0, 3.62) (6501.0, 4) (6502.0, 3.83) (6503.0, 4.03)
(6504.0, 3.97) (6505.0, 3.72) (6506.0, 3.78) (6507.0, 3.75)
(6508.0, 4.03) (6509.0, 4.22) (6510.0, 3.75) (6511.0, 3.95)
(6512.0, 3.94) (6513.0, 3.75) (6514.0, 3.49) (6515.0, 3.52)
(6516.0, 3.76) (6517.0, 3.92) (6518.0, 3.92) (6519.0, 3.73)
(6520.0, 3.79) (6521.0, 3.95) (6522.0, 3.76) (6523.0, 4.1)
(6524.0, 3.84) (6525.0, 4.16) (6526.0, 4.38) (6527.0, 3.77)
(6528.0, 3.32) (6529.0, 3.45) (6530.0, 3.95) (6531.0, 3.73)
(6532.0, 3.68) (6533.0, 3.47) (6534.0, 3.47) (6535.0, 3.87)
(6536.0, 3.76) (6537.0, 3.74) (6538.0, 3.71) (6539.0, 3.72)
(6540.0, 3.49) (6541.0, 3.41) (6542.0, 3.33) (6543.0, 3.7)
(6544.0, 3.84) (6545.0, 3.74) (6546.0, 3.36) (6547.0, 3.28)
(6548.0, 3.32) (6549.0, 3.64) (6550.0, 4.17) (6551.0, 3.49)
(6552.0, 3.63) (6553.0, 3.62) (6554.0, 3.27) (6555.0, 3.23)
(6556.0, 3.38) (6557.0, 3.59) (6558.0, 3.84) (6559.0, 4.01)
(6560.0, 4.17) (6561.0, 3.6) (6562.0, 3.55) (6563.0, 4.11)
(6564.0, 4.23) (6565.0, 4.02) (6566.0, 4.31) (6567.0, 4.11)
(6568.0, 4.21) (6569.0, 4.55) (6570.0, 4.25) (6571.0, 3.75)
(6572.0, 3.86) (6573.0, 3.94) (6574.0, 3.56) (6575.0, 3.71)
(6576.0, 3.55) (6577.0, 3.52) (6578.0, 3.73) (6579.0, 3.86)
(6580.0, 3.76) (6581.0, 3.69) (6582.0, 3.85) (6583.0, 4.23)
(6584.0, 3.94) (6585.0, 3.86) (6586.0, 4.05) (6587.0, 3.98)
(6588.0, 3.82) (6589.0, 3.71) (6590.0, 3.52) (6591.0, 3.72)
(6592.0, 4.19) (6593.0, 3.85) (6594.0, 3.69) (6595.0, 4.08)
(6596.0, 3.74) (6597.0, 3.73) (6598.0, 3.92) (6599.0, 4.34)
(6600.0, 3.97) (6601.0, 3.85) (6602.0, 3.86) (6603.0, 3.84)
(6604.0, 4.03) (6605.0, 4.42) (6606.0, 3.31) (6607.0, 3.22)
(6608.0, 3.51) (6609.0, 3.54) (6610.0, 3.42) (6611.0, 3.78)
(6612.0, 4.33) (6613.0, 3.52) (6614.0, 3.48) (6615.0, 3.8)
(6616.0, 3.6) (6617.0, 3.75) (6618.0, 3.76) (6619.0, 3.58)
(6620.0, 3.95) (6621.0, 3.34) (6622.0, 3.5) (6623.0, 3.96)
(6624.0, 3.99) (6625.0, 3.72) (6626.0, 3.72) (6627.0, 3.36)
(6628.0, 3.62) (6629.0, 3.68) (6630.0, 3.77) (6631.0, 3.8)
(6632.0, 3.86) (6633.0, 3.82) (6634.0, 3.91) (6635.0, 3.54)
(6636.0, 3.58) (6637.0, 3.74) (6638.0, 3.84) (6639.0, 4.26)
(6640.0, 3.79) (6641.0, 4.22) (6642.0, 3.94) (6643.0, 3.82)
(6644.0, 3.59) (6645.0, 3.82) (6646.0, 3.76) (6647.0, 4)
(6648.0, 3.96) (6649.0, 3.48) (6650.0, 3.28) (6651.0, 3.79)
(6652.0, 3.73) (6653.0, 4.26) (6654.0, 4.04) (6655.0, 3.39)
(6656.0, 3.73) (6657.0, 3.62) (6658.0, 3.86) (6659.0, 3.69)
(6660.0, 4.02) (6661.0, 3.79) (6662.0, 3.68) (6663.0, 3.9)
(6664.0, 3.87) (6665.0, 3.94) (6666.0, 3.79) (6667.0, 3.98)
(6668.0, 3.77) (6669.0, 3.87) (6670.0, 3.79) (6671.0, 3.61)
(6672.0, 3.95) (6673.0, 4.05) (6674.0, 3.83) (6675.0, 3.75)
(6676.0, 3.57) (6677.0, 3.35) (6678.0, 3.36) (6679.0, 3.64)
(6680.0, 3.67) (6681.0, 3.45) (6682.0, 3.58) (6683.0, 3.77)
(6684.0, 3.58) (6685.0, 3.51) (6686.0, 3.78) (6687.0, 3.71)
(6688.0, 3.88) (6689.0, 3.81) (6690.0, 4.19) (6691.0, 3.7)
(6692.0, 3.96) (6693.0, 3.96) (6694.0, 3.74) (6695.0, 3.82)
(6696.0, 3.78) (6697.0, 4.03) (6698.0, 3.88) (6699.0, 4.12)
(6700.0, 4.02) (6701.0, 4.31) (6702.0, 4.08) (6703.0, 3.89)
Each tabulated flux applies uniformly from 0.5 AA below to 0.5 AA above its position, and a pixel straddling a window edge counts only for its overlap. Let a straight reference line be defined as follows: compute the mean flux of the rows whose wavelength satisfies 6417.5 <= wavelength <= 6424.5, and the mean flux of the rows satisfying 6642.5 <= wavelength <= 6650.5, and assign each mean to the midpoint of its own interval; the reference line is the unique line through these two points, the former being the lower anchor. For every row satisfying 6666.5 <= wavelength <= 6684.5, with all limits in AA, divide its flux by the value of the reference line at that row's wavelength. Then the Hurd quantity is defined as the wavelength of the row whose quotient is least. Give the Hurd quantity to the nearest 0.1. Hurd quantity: 6677.0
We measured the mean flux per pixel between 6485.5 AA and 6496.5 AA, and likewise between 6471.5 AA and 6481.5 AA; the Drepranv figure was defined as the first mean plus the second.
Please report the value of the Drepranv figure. 7.47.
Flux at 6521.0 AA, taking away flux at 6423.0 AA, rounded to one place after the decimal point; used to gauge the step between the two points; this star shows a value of 0.1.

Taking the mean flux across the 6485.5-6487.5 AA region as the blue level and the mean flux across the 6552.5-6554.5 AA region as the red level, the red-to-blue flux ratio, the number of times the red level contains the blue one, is 0.84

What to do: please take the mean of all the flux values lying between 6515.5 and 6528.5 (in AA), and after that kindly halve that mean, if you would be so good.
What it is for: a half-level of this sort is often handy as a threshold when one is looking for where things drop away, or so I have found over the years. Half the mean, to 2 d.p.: 1.94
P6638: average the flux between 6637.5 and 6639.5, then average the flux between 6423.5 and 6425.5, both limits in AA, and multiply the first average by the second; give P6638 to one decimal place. 15.7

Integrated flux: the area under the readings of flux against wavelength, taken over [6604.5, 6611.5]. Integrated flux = 25.2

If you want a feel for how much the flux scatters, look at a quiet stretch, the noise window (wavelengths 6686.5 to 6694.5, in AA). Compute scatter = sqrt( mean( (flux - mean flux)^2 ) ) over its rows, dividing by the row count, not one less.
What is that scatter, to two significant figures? 0.16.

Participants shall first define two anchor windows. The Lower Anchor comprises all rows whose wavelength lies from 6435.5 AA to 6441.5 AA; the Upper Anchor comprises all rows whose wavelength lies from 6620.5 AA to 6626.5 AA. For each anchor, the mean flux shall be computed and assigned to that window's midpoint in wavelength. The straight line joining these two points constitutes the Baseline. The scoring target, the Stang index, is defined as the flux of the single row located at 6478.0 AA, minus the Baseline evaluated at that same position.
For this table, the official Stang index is -0.10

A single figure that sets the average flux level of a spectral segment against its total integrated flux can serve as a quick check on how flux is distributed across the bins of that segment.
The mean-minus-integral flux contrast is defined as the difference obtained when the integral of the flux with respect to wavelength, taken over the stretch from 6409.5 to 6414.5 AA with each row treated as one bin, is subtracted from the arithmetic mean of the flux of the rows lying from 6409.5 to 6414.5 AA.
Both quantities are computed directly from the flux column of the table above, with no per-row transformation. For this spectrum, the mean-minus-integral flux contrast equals -14.9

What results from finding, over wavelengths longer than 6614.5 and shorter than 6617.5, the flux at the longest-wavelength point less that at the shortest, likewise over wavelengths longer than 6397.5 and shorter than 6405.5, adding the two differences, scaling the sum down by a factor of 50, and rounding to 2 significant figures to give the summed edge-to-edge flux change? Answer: -0.010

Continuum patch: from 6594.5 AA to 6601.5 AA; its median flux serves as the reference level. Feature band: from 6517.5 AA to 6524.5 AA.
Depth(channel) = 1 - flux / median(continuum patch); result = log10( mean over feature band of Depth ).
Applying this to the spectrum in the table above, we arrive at -1.89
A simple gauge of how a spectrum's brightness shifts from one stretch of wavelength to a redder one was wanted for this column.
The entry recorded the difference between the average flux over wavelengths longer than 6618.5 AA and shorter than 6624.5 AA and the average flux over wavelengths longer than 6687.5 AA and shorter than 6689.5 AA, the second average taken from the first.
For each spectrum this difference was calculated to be -0.1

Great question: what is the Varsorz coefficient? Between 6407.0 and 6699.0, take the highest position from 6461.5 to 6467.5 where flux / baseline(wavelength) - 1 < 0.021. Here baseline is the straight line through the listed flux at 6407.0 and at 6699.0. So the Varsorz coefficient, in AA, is 6465.0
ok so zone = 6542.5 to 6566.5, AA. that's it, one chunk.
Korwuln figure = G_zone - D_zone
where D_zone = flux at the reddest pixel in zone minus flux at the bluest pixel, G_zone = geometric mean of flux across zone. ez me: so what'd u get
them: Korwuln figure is 3.09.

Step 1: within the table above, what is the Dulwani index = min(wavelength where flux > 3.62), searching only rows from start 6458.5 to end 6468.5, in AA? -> 6459.0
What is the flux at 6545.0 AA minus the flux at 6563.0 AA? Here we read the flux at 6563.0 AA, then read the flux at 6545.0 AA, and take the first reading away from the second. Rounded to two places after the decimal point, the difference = -0.37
